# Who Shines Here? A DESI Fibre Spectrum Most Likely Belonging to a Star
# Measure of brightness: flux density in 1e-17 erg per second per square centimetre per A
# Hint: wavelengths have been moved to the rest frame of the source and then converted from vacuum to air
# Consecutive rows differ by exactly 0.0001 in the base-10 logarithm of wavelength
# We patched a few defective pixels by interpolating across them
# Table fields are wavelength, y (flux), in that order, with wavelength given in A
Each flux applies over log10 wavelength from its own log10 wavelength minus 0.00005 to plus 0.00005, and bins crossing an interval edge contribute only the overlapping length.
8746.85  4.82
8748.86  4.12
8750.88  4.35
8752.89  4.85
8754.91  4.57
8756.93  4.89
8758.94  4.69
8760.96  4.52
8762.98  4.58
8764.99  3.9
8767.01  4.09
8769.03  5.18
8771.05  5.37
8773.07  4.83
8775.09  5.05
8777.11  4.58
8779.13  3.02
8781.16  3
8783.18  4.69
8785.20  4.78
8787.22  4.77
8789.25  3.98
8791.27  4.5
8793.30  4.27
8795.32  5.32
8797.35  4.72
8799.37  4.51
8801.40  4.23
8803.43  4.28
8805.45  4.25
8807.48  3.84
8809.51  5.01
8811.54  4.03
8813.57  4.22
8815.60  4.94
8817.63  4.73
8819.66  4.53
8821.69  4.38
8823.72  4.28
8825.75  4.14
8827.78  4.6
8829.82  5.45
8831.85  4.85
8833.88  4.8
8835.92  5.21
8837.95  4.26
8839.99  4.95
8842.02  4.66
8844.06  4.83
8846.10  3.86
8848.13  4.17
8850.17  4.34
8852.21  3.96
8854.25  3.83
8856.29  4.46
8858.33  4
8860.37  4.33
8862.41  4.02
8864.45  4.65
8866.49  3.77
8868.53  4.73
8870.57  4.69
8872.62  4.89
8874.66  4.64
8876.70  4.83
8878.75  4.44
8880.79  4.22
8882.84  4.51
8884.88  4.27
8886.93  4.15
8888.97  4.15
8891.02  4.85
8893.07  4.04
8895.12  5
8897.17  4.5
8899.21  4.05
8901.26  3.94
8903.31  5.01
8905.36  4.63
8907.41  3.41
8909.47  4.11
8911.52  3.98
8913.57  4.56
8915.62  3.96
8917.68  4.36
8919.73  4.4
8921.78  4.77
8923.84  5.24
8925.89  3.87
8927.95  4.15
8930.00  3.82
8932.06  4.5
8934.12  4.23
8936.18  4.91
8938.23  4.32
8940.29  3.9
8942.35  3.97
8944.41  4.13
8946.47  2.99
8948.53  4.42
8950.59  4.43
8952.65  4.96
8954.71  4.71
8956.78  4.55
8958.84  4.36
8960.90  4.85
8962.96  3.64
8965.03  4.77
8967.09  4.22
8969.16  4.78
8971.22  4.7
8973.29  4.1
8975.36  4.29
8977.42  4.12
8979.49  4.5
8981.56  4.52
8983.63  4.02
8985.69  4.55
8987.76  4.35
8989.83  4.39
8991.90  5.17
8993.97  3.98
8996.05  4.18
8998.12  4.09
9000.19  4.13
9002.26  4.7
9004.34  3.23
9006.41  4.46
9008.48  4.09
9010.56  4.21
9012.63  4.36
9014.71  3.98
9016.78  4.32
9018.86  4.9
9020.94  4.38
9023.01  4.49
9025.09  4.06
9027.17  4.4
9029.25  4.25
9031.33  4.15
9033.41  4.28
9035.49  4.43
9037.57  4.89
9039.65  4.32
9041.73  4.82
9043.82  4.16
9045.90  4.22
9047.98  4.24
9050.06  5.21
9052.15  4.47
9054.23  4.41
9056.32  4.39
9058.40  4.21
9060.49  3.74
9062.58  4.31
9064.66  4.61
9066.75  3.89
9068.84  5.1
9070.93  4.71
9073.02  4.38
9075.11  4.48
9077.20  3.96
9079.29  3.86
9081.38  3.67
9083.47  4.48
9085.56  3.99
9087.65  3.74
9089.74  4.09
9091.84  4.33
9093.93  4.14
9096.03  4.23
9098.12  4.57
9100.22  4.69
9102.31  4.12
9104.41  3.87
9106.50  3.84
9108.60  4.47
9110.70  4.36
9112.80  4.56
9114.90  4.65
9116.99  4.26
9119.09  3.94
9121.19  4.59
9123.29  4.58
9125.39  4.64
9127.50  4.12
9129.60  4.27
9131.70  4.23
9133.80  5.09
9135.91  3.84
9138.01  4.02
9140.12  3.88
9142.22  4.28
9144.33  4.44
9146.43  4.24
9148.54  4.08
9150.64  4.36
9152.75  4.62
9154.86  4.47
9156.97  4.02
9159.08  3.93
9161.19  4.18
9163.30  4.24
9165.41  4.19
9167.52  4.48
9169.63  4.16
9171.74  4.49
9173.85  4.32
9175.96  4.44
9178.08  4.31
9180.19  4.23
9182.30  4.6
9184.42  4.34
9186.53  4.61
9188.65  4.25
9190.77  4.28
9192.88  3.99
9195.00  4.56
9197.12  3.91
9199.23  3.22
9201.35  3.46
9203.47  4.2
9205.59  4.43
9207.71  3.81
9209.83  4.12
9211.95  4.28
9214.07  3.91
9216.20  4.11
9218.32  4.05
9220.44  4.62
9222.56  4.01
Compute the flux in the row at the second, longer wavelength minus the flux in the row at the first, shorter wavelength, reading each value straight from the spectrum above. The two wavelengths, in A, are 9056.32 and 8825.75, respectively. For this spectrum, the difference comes 0.25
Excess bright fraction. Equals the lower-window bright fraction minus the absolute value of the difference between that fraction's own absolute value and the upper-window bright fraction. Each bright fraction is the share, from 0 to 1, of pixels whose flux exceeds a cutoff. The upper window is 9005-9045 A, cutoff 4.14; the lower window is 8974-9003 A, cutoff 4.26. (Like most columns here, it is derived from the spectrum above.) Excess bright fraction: 0.30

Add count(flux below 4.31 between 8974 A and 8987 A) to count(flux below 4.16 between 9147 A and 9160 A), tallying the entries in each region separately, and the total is 6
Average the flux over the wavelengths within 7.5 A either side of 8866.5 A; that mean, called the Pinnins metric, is 4.44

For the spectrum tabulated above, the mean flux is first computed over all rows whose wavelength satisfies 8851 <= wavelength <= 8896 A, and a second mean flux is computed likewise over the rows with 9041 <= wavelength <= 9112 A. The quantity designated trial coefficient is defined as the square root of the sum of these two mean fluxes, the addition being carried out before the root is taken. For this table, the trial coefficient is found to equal 2.94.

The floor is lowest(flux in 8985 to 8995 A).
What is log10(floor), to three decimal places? 0.600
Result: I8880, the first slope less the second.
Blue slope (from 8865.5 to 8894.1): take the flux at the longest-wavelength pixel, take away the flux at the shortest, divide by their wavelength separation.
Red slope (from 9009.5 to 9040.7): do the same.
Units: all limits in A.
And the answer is 0.006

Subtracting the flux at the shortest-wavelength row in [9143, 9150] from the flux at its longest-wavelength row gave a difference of -0.36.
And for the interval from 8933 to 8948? -1.24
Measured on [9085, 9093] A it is 0.34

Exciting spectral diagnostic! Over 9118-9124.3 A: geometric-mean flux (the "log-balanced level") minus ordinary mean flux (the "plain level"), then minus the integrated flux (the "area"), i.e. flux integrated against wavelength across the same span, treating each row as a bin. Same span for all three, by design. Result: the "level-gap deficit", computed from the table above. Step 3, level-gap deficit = -27.5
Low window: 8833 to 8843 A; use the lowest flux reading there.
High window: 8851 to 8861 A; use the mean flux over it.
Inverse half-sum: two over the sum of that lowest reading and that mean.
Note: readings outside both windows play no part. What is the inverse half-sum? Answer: 0.239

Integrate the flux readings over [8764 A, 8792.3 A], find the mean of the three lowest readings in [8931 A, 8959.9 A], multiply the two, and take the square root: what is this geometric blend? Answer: 21.25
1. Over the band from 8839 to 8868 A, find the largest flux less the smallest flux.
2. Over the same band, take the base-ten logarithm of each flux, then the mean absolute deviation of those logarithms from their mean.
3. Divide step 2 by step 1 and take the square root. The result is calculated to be 0.168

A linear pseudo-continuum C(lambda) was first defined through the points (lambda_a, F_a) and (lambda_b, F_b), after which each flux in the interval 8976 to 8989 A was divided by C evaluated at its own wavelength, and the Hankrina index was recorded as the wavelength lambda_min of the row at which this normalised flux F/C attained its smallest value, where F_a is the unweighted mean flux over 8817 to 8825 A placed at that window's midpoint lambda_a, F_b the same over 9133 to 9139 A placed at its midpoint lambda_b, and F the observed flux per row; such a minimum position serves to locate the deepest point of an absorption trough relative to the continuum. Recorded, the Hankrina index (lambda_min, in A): 8983.63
